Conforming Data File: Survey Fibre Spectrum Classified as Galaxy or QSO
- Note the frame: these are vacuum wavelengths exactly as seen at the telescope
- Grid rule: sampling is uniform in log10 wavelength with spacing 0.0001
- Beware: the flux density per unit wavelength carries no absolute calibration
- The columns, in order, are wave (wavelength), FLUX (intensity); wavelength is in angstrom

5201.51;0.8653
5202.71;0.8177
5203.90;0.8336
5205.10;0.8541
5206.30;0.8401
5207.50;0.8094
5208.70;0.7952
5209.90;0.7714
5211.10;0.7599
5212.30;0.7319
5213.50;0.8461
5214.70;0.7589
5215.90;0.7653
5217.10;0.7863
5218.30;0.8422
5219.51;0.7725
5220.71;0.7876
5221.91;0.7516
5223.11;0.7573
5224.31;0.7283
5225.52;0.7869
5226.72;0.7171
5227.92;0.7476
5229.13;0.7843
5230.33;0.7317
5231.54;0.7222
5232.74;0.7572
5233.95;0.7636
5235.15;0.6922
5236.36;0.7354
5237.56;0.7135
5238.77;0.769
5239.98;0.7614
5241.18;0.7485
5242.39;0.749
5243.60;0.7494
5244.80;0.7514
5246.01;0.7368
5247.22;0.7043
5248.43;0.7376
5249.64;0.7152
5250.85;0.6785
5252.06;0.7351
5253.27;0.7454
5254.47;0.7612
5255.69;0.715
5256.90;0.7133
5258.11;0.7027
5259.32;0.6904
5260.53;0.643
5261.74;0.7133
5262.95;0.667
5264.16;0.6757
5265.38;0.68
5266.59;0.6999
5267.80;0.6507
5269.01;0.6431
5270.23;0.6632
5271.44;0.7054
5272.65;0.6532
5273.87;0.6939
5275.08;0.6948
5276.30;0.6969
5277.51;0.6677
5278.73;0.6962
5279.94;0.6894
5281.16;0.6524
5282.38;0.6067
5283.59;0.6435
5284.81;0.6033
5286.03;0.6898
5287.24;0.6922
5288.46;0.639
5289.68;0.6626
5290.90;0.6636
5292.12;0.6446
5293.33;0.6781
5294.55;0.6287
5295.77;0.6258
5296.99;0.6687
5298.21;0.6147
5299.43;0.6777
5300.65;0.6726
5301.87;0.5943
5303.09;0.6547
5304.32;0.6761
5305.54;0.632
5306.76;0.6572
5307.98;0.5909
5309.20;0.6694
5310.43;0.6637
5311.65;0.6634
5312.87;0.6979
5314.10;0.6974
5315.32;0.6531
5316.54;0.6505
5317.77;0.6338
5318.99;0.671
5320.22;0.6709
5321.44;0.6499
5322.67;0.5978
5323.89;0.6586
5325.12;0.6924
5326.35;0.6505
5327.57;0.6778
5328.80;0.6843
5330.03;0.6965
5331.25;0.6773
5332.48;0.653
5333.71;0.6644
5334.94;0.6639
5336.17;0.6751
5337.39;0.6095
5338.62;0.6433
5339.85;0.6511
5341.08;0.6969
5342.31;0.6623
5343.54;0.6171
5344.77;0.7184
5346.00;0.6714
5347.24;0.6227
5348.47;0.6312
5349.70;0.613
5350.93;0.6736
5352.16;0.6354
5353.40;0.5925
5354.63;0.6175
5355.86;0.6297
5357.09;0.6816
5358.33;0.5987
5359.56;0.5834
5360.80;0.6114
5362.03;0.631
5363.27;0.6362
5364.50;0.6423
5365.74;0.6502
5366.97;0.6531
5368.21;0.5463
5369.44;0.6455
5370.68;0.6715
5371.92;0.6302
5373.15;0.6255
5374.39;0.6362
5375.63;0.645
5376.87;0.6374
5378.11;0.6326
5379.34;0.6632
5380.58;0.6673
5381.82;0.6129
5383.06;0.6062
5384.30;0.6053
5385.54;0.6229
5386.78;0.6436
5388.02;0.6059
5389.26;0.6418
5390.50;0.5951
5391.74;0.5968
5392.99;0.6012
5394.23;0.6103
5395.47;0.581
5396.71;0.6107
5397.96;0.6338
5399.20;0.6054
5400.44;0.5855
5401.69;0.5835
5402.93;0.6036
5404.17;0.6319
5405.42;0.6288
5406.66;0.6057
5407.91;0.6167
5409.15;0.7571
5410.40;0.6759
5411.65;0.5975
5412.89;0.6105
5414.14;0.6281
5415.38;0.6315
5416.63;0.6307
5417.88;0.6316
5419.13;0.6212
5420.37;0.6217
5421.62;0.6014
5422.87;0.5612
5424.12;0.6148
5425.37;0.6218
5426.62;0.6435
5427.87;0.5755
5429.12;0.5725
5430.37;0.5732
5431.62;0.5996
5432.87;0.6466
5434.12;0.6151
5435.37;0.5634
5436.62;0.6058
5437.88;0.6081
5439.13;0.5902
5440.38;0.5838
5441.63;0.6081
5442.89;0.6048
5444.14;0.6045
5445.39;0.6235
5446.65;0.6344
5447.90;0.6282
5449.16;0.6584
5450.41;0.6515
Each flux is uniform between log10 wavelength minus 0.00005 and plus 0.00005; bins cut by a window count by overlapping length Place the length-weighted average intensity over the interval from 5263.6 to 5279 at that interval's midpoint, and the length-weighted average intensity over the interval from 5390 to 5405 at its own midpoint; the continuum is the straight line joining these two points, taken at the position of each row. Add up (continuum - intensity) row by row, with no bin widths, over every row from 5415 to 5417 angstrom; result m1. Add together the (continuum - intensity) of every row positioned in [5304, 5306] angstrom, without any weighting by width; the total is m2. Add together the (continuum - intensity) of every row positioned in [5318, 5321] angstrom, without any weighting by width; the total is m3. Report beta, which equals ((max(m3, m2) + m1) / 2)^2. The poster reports 0.001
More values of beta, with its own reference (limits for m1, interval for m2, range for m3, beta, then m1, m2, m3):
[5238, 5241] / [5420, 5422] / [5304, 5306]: 0.004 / -0.14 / -0.04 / 0.008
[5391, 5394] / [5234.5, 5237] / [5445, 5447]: 0.000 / 0.01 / -0.03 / -0.108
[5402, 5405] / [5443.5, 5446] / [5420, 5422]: 0.002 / -0.04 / -0.08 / -0.044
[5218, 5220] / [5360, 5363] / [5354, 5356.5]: 0.009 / -0.20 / 0.01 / 0.010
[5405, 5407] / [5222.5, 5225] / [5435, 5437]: 0.001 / -0.04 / -0.07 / -0.008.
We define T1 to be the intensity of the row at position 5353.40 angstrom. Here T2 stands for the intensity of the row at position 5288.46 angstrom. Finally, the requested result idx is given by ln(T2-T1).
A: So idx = -3.07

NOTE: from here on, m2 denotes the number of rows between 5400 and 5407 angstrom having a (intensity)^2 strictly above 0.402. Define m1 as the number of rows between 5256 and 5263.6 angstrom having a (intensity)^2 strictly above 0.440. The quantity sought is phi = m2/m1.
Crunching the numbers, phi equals 0.0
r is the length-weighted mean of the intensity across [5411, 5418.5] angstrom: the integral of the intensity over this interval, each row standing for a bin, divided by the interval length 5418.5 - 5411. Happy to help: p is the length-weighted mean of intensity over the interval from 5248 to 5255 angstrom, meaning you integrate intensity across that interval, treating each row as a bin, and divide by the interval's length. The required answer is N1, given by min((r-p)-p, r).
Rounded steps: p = 0.73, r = 0.622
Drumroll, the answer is -0.84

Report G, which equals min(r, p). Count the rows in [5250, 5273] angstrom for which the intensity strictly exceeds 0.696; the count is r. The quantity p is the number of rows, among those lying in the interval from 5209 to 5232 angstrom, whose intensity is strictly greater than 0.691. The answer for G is 9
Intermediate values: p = 19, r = 9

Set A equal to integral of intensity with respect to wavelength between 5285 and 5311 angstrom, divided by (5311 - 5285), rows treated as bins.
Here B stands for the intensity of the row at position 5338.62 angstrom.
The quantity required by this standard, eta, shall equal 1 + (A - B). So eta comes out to 1.01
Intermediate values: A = 0.651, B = 0.6433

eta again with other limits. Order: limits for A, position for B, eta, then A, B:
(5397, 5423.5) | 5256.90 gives 0.91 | 0.622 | 0.7133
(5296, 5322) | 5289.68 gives 0.99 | 0.655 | 0.6626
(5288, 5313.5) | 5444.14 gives 1.05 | 0.651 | 0.6045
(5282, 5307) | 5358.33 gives 1.05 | 0.649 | 0.5987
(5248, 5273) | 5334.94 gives 1.03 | 0.695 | 0.6639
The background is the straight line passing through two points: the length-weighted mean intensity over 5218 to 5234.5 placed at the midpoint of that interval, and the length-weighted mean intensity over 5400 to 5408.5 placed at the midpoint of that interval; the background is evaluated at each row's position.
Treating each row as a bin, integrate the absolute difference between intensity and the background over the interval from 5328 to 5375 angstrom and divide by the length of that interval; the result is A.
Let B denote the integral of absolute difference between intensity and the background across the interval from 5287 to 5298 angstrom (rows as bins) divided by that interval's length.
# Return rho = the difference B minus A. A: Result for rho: 0.025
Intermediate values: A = 0.0246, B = 0.050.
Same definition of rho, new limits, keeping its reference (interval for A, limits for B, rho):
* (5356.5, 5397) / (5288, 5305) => 0.028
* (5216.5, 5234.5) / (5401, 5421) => 0.008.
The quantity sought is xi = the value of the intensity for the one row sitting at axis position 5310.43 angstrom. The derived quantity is 0.6637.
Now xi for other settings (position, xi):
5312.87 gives 0.6979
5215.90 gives 0.7653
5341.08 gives 0.6969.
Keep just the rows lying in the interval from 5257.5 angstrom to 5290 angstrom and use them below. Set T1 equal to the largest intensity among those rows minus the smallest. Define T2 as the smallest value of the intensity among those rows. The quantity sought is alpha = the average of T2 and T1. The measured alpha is 0.36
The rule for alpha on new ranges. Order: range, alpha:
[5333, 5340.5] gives 0.34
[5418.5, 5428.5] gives 0.32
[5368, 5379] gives 0.34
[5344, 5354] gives 0.36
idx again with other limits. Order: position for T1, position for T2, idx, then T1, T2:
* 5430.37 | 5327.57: -2.26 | 0.5732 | 0.6778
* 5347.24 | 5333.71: -3.18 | 0.6227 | 0.6644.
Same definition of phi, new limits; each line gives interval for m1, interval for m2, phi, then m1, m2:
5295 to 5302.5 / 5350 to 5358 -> 1.0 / 3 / 3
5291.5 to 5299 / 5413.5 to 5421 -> 0.0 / 2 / 0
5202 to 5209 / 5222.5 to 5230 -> 1.0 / 6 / 6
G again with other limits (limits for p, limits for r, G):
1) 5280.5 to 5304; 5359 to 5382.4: 0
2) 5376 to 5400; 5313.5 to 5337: 0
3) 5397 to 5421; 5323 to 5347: 1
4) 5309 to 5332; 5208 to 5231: 4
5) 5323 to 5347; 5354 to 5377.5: 0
